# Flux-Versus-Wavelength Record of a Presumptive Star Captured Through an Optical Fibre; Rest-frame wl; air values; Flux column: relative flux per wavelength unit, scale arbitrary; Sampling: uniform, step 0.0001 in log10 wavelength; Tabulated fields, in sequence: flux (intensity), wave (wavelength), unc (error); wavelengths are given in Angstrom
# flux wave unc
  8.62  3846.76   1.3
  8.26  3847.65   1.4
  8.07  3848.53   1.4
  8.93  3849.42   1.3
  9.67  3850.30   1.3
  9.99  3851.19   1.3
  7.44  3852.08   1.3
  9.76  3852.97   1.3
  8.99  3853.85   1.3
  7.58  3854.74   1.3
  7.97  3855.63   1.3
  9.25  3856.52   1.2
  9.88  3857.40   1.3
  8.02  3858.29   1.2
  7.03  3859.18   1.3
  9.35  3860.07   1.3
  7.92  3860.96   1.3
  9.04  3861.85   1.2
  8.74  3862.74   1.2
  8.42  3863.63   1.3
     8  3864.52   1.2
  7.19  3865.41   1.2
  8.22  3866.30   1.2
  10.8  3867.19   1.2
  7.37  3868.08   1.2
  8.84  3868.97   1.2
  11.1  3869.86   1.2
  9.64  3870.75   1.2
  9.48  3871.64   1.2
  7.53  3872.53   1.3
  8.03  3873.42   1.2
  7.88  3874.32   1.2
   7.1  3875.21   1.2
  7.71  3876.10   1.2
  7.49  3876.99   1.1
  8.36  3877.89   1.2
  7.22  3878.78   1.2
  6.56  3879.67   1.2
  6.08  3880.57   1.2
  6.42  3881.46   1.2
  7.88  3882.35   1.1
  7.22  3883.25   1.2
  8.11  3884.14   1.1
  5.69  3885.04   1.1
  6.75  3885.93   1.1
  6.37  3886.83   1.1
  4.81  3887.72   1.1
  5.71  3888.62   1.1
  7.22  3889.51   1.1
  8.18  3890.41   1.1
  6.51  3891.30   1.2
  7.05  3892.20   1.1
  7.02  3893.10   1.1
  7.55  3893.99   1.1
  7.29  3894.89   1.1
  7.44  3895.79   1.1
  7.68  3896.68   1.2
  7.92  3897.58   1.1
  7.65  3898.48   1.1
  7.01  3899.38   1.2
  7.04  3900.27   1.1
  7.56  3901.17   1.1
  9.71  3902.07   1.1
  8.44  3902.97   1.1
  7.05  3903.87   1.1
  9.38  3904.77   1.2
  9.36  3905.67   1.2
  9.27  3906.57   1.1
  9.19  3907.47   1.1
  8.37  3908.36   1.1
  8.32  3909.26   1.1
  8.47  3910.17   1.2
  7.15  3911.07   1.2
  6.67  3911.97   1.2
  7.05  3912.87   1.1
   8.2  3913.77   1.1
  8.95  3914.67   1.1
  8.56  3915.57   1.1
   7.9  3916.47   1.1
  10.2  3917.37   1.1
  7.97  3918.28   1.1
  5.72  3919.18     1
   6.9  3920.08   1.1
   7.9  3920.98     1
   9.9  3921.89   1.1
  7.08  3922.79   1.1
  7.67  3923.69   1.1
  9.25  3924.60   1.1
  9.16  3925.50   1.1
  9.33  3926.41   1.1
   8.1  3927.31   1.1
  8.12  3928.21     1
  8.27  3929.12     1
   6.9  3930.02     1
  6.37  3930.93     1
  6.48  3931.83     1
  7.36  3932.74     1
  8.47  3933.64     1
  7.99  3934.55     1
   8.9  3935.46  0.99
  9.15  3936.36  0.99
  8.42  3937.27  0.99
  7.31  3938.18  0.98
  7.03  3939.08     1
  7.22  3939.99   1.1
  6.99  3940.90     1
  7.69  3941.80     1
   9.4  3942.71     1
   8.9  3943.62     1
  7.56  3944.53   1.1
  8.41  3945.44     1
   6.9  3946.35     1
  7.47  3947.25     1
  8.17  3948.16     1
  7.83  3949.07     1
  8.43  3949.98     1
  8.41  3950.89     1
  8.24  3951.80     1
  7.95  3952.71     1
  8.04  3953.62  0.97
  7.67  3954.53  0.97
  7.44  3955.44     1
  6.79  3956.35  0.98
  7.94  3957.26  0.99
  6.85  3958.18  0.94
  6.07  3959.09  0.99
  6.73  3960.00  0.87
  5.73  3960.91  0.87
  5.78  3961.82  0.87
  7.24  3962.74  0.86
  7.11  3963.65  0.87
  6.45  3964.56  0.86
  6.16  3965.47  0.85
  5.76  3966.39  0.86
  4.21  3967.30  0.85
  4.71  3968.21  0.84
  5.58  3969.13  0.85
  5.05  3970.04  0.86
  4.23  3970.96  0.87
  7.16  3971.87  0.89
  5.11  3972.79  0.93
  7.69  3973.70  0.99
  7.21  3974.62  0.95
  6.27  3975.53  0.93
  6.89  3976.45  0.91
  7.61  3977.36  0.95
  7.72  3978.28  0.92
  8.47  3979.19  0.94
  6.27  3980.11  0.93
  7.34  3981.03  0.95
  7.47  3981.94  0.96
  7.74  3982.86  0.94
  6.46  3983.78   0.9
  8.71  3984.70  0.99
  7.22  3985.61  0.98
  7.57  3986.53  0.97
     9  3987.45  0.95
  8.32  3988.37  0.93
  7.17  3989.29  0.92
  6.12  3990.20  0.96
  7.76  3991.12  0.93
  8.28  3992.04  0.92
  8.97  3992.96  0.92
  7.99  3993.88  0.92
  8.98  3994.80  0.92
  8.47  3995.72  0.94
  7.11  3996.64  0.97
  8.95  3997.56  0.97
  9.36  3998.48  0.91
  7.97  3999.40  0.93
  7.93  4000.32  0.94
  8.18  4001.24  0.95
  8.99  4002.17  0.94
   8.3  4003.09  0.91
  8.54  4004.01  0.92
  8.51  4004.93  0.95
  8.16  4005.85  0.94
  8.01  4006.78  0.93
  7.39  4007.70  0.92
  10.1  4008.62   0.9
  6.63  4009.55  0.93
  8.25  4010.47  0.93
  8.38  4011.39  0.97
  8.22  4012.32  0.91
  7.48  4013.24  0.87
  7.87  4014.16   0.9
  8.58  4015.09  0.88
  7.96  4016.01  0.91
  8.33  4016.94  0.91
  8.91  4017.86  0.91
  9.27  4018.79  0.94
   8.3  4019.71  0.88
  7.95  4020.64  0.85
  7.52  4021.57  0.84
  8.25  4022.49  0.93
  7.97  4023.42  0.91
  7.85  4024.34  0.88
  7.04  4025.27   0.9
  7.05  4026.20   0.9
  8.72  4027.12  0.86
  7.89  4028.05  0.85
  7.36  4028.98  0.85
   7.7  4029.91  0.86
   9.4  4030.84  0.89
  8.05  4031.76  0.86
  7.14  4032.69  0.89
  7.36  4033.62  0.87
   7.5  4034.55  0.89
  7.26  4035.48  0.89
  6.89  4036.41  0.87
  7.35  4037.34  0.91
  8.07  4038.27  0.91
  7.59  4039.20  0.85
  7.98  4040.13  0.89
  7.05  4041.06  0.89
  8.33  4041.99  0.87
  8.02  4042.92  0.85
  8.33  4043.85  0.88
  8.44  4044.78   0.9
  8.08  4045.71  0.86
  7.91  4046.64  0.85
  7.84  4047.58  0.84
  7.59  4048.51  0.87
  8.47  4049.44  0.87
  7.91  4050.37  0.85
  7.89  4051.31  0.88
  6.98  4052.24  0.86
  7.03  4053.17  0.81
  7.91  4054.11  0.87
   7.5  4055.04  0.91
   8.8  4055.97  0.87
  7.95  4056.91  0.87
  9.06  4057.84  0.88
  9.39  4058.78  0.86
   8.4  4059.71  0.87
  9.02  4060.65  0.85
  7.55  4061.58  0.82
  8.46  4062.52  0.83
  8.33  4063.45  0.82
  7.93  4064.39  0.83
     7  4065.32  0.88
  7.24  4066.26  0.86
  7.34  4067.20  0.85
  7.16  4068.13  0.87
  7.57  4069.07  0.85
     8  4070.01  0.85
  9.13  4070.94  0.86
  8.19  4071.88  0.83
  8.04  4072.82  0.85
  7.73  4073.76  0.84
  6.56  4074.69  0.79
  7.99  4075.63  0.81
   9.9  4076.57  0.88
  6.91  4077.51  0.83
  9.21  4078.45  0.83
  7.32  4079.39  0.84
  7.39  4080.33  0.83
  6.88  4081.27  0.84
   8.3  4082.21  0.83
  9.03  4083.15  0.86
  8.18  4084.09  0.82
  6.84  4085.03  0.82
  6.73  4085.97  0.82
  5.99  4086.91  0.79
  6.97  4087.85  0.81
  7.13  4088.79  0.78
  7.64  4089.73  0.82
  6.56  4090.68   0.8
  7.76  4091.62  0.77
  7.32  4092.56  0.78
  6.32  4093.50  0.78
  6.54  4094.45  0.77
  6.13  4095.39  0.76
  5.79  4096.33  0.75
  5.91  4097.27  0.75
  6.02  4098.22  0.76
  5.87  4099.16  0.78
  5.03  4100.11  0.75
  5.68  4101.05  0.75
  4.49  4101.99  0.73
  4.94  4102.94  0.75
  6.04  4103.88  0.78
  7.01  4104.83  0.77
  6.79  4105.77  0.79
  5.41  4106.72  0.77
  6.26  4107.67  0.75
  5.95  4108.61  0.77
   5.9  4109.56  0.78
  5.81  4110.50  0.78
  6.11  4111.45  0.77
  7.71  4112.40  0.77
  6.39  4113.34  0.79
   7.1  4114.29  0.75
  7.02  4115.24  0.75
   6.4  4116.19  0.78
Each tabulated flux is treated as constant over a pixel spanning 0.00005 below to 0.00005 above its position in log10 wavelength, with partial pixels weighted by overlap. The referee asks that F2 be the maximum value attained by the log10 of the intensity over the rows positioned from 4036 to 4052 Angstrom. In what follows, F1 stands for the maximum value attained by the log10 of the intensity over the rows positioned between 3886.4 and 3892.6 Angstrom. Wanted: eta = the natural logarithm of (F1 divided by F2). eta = -0.016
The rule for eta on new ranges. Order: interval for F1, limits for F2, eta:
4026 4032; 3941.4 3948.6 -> 0.000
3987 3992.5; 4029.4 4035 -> -0.020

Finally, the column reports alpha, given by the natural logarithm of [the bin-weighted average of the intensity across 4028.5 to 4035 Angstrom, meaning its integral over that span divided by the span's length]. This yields 2.05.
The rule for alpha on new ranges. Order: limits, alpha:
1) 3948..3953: 2.10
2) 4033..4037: 1.98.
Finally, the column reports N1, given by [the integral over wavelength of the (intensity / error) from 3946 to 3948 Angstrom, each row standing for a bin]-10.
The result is 4.7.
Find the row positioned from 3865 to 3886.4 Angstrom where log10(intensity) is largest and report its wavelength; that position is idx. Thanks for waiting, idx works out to 3869.86 Angstrom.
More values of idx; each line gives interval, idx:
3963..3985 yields 3984.70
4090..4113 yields 4091.62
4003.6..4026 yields 4008.62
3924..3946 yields 3942.71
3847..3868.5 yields 3867.19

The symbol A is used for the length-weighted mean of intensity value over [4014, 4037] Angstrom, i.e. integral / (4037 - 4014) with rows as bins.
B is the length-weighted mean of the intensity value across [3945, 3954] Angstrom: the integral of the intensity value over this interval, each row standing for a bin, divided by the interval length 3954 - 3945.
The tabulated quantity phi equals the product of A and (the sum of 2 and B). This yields 79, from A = 7.9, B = 8.0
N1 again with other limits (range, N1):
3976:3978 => 5.7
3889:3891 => 3.7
